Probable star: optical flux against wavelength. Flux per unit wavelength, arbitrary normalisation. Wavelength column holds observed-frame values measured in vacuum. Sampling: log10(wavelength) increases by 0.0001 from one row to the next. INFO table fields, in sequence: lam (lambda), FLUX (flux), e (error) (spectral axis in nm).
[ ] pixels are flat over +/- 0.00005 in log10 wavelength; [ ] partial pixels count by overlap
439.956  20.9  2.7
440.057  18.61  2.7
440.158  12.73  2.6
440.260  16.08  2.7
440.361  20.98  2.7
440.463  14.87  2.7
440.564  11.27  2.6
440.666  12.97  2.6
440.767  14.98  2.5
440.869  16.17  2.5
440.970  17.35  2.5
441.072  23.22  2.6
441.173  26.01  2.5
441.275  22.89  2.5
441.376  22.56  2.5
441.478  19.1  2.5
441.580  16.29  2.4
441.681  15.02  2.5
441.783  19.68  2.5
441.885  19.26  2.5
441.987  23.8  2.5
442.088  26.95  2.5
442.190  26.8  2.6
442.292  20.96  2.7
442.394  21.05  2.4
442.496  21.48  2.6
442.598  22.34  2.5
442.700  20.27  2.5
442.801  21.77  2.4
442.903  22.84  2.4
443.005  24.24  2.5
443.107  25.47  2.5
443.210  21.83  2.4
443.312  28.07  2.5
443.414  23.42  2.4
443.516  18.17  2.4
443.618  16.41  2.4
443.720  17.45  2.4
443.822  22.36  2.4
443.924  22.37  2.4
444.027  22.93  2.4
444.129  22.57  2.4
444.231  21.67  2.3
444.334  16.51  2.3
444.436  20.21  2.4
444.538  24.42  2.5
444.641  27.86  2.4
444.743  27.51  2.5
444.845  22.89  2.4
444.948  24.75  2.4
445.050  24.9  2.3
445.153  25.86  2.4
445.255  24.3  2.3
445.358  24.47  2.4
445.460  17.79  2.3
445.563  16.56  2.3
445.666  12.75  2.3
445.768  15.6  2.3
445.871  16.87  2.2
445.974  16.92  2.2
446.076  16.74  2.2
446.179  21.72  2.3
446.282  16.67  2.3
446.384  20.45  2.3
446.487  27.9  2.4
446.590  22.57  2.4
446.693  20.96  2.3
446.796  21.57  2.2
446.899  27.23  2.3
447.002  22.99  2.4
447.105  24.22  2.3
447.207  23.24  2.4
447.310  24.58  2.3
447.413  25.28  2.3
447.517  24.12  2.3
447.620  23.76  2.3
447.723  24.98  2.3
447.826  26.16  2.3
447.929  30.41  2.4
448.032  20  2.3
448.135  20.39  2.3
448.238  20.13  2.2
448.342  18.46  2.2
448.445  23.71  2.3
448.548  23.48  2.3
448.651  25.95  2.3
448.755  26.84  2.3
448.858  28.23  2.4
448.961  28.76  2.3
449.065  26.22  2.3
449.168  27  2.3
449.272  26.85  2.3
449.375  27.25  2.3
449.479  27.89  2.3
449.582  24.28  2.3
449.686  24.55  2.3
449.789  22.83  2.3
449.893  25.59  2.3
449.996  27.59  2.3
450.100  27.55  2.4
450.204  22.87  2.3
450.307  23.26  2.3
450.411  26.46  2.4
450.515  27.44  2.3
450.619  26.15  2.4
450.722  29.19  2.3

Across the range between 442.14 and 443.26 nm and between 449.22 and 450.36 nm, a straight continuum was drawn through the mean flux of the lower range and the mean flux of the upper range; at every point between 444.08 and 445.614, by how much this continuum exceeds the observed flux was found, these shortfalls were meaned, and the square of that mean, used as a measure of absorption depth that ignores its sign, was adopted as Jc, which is 0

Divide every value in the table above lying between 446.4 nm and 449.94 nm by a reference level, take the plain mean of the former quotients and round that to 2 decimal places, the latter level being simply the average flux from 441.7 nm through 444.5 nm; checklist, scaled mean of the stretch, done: 1.13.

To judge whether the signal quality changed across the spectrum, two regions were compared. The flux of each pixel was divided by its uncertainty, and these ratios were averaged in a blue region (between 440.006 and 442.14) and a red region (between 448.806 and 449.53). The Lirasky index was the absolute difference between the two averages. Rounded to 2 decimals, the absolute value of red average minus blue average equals 4.55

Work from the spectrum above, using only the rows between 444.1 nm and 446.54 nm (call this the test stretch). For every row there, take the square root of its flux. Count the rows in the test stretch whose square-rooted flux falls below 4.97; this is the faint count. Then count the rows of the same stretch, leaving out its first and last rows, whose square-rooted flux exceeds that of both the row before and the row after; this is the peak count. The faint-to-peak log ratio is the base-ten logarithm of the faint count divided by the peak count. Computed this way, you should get 0.56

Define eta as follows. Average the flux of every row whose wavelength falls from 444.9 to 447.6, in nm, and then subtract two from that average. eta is 19.6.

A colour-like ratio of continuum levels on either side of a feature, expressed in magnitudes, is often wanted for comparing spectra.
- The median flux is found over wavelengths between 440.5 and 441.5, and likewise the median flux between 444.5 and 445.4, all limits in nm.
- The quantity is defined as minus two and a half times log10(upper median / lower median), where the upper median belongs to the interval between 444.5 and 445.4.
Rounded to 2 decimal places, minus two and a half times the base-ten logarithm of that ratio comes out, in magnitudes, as -0.33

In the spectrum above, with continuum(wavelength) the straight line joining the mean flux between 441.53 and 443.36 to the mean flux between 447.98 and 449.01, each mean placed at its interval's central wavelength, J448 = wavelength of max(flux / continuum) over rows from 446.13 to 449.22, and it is 447.929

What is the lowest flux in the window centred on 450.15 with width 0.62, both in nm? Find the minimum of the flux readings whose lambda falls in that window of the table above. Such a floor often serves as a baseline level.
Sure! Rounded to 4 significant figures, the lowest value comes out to 22.87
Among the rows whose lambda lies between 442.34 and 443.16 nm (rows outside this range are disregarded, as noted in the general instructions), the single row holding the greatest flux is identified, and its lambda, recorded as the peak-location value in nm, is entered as 443.107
